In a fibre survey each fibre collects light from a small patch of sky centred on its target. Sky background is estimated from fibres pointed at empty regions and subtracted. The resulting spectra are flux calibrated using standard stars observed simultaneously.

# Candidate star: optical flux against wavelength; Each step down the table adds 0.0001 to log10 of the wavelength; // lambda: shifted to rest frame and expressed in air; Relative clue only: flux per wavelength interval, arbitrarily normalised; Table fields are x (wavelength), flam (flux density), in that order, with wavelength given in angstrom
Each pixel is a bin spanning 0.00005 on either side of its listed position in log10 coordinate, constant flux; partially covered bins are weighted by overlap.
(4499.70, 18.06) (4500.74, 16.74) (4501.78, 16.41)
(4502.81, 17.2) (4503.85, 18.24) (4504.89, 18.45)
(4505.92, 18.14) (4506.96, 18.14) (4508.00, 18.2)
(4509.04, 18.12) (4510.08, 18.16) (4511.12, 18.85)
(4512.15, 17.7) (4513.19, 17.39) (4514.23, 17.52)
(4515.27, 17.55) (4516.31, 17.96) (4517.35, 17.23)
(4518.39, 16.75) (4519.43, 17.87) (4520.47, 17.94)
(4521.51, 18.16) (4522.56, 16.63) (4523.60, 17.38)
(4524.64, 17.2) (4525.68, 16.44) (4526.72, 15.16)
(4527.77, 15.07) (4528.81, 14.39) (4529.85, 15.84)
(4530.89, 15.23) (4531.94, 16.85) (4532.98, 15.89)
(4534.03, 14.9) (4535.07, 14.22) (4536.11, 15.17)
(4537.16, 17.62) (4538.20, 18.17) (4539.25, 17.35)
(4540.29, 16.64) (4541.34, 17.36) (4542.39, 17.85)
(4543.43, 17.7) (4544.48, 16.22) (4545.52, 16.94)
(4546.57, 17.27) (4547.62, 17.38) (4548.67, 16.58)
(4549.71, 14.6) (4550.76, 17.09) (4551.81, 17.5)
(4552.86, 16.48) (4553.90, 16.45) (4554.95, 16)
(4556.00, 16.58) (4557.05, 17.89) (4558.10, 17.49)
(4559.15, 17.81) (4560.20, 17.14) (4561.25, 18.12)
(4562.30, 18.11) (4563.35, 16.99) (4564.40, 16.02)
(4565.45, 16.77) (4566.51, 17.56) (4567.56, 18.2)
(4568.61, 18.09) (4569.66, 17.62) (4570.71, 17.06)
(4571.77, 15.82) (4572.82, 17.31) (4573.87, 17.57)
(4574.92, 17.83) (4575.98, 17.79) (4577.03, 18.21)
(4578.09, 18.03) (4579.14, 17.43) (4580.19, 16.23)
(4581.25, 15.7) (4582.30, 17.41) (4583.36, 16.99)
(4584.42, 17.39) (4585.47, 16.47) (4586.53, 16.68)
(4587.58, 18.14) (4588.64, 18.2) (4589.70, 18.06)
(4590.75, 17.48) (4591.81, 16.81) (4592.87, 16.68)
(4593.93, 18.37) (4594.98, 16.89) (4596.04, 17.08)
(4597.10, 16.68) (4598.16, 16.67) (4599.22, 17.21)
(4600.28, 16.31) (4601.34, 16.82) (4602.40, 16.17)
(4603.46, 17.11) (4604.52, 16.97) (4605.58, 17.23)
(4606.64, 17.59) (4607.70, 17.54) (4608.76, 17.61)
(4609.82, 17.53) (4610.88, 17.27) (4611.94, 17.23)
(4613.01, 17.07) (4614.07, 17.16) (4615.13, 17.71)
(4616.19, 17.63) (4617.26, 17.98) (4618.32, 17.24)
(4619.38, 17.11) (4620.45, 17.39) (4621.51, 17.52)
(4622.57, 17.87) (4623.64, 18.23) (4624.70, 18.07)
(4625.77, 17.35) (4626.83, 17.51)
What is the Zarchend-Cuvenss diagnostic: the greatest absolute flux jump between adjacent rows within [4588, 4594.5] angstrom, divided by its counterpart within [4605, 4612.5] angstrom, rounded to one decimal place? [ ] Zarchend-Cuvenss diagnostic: 4.7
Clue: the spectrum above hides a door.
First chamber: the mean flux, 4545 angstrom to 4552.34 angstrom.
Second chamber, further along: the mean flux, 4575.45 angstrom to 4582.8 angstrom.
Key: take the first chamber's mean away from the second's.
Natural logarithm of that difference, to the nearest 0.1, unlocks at -0.7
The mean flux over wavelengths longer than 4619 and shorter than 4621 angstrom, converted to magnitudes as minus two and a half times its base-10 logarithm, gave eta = -3.09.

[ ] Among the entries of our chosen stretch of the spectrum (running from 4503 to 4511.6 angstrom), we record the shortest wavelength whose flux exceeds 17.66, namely 4503.85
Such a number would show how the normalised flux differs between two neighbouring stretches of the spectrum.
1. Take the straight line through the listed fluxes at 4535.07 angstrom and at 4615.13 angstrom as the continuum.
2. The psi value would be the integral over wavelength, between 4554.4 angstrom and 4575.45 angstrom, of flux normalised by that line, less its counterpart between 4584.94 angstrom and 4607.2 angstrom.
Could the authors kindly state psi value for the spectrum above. 1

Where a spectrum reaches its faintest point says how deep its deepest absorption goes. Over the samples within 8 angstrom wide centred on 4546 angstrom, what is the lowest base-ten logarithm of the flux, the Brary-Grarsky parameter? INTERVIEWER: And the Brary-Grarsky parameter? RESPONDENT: 1.16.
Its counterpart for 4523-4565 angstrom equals 1.15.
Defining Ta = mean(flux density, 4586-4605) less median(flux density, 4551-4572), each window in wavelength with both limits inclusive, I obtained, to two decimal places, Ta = -0.19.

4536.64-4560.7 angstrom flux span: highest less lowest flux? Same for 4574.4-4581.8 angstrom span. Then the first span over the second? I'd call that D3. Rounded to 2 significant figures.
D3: 1.4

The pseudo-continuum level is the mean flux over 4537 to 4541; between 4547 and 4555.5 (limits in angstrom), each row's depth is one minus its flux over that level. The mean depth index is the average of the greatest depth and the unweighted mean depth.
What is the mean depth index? 0.11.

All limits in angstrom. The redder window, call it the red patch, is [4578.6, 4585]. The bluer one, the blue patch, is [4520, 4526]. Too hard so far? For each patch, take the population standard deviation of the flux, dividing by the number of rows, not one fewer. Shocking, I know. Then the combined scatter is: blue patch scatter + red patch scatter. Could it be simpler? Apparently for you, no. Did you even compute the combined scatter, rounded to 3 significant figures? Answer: 1.29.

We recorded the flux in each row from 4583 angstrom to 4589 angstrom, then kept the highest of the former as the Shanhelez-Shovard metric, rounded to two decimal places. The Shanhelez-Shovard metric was 18.20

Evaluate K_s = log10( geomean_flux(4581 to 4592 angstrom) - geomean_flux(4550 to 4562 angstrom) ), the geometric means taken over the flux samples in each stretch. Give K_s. -1.17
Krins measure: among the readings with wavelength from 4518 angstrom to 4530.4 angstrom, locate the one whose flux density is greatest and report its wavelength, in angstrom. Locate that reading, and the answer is 4521.51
